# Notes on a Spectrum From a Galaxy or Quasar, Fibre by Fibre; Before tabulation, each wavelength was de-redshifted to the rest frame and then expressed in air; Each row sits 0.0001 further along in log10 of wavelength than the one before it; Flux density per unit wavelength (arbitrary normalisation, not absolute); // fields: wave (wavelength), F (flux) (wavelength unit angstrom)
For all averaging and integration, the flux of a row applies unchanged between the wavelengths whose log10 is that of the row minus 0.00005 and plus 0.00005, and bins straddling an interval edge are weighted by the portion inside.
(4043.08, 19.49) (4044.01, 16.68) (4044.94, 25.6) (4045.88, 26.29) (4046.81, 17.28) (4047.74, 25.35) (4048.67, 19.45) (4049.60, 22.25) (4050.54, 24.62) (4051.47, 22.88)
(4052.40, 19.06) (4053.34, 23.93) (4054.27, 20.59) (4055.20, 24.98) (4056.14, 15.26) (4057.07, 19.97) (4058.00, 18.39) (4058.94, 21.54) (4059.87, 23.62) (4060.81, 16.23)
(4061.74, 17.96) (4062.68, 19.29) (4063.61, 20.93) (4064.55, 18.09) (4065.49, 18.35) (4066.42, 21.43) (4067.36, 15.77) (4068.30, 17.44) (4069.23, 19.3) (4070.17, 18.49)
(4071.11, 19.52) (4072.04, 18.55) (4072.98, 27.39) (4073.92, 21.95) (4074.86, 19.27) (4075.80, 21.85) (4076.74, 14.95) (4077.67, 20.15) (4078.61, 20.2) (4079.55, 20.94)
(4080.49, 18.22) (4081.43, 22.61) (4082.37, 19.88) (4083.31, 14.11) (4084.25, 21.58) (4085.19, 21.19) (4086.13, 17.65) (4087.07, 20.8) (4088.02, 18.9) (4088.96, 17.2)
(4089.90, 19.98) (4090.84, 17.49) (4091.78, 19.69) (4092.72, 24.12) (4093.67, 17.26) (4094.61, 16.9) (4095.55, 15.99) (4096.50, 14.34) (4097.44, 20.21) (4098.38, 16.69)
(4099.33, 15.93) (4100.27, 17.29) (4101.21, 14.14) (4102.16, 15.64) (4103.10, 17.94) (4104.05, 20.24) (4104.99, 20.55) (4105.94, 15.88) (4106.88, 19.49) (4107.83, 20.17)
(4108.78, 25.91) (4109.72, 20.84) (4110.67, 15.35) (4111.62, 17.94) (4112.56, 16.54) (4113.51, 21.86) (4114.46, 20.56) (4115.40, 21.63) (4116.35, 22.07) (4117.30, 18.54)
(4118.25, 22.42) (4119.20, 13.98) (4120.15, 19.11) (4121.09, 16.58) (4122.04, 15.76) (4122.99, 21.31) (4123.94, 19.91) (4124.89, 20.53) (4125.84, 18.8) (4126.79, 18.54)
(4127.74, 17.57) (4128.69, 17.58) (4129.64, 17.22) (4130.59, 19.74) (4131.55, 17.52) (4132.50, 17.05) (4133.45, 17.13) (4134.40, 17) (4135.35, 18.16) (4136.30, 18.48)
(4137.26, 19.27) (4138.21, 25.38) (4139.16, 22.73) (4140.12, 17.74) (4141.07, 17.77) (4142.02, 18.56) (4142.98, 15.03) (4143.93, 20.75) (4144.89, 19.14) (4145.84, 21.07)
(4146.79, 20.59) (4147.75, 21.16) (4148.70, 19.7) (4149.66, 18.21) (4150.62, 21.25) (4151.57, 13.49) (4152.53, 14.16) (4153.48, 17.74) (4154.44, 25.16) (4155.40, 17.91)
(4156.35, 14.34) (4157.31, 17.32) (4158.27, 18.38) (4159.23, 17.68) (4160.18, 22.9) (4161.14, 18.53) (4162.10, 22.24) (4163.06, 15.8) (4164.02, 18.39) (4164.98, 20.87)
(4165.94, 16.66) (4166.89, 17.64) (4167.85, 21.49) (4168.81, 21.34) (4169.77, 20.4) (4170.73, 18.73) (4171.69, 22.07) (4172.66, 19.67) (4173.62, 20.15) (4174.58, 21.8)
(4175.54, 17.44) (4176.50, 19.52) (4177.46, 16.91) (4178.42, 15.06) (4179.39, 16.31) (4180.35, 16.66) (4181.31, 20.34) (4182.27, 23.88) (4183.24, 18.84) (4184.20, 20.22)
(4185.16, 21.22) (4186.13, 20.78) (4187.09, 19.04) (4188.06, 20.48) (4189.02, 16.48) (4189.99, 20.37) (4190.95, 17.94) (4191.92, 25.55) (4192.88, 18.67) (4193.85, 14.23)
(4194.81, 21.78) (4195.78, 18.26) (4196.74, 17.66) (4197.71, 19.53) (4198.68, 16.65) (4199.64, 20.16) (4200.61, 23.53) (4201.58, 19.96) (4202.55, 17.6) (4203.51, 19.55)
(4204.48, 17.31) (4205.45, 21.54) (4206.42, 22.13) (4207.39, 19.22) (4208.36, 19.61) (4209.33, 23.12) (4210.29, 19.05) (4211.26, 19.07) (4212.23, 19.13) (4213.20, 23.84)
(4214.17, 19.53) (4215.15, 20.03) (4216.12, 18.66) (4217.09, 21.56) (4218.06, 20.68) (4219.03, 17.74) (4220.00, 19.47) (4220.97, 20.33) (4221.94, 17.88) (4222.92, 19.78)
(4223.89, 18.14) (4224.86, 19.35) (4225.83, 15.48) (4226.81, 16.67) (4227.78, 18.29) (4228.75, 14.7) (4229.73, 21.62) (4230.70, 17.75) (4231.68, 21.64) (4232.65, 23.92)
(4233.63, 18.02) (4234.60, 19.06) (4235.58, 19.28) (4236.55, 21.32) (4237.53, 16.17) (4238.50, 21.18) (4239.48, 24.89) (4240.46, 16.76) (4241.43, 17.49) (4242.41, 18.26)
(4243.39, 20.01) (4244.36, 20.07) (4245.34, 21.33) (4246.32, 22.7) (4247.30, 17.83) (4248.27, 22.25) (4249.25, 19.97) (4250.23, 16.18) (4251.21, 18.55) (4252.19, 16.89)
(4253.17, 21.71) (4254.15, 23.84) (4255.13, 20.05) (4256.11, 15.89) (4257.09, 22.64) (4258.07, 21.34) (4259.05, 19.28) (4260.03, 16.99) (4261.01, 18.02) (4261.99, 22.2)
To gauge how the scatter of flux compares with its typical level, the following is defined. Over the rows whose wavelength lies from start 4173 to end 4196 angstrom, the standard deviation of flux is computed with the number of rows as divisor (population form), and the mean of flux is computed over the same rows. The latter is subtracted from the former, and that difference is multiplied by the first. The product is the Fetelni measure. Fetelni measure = -43.5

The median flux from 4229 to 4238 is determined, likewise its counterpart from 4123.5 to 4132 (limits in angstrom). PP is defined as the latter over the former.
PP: 0.96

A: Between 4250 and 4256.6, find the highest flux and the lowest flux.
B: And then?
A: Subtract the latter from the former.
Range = 8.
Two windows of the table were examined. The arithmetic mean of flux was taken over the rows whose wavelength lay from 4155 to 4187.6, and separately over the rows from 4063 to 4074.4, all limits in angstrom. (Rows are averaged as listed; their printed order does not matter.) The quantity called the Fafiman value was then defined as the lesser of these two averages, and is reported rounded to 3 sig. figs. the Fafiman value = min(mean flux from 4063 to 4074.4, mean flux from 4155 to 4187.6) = 19.1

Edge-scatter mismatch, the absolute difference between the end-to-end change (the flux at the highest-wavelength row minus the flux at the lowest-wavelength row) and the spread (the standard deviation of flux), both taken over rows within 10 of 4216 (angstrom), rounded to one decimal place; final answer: 8.5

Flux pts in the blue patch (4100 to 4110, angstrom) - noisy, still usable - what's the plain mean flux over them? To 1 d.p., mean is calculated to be 18.9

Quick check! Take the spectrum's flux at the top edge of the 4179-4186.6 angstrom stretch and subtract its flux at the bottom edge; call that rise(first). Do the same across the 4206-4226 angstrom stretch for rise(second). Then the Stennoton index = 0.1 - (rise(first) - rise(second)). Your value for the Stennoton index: -11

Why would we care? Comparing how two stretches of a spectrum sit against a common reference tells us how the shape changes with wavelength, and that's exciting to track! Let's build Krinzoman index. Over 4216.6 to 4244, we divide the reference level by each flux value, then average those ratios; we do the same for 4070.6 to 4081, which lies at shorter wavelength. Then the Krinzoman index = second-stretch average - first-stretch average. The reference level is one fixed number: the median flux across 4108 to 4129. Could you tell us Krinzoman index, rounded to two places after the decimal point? -0.05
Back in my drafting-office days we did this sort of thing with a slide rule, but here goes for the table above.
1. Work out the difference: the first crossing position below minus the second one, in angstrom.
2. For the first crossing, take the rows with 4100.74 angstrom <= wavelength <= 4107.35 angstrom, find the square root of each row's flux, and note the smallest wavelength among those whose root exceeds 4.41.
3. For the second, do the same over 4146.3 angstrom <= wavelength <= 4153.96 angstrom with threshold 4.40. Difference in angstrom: -42.7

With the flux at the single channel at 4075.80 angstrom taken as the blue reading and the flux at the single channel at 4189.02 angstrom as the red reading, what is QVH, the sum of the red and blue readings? 38.3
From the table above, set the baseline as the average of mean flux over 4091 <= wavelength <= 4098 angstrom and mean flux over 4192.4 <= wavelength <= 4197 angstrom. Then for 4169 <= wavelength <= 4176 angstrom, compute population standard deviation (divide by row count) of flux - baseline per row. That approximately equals 1.5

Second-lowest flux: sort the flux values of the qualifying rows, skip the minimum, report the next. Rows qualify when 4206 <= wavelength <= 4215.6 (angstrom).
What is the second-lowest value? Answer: 19.07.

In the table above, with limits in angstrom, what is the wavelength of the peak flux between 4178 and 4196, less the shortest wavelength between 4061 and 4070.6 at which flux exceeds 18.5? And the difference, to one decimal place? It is 129.2 angstrom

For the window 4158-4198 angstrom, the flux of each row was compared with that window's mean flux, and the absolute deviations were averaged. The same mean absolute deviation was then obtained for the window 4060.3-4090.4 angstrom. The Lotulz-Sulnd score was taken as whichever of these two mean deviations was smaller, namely 1.86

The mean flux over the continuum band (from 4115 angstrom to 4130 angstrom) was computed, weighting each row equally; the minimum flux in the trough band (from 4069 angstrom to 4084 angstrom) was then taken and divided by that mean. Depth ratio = 0.749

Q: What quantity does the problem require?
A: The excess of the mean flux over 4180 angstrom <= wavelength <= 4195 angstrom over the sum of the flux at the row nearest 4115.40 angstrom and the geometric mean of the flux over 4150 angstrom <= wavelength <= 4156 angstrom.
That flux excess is -20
